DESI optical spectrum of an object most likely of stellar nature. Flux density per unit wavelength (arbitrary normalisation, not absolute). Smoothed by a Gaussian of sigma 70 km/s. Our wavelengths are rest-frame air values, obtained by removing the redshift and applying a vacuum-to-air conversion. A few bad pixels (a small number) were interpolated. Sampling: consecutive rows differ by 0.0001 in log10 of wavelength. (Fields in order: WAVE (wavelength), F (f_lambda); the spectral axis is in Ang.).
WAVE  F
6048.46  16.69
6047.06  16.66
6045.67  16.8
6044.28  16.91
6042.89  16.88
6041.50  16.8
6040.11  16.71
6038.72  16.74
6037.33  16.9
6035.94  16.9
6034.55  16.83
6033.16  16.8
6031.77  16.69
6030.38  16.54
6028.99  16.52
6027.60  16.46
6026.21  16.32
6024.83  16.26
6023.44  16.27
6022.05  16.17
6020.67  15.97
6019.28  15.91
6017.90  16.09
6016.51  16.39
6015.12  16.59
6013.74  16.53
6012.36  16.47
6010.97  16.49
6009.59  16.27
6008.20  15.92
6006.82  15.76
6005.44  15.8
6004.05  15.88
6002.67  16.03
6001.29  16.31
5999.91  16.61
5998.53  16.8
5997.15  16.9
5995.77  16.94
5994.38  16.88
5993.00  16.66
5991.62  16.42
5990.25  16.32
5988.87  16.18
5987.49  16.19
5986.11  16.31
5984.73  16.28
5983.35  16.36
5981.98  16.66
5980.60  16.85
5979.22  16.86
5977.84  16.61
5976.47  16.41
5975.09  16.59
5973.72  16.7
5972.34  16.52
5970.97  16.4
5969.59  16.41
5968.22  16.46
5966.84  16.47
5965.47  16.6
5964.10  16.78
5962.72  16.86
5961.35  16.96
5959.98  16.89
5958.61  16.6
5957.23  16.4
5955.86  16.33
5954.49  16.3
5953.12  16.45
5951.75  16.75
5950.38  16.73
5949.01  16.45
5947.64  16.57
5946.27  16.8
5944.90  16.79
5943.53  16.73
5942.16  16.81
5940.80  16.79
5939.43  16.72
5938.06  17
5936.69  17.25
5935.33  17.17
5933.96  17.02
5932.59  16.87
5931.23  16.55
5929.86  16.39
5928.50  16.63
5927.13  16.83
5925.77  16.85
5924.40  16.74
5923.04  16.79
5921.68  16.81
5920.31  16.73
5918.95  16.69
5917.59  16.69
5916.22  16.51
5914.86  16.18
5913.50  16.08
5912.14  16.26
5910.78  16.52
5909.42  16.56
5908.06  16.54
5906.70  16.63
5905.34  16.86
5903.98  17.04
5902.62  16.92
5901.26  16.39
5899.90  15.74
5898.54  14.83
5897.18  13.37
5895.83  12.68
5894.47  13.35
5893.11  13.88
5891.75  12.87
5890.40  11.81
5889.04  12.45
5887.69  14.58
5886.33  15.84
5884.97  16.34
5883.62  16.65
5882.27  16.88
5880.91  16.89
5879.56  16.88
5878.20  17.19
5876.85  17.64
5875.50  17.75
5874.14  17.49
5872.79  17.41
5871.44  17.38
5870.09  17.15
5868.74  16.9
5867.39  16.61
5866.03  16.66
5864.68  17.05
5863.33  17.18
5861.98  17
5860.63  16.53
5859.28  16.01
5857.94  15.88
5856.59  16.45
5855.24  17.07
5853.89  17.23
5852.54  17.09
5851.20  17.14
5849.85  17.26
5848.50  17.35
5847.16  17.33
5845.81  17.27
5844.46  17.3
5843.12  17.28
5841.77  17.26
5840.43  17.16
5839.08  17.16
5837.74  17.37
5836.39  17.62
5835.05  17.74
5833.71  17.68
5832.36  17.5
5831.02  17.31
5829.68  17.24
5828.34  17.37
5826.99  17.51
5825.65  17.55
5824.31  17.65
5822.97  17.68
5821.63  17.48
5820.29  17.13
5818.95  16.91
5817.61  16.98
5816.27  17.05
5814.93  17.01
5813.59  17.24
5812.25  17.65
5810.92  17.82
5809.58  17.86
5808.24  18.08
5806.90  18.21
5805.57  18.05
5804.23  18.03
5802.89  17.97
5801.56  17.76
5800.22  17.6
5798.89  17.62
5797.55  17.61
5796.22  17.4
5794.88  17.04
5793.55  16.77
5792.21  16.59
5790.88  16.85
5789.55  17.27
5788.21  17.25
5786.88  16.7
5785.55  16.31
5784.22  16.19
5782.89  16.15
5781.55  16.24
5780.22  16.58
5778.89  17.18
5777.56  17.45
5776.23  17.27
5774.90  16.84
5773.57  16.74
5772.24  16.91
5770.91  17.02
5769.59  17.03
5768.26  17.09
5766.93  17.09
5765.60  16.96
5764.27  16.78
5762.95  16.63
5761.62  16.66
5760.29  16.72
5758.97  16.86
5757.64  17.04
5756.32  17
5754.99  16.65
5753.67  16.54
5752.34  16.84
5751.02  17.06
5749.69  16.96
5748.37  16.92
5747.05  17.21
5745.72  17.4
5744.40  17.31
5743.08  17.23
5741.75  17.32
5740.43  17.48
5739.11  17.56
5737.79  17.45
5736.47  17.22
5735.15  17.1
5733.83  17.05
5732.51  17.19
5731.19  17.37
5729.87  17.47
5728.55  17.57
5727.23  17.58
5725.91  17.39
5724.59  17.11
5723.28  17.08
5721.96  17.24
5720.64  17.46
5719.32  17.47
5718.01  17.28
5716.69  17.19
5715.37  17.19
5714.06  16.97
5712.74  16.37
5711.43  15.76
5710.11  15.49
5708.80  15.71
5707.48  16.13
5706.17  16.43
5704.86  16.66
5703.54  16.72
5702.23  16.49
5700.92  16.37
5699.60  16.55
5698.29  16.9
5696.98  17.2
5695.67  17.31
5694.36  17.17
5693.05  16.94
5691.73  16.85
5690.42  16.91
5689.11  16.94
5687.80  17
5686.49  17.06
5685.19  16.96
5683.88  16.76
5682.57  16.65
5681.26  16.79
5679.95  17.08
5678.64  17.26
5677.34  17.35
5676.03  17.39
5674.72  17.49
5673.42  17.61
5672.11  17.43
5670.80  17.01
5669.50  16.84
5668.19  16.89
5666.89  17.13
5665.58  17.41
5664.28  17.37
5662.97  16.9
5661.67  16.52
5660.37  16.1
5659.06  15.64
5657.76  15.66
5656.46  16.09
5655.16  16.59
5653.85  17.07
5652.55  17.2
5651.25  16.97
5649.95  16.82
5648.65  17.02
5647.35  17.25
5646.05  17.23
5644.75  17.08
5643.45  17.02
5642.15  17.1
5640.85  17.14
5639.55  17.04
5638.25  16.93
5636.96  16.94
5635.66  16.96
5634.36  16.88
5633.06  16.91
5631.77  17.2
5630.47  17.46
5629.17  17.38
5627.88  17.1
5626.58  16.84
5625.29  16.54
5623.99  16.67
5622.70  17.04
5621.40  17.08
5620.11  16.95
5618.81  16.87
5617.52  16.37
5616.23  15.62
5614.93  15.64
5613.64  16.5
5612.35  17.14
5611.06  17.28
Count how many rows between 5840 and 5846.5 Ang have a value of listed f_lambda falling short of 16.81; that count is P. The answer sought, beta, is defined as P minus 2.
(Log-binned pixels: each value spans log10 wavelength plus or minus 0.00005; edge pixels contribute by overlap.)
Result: -2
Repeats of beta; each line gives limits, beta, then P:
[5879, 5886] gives 0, 2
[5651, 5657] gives 0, 2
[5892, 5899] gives 3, 5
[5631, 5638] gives -2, 0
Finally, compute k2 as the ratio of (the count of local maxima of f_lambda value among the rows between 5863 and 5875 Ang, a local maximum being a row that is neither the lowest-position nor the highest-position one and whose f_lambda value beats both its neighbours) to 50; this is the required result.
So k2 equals 0.00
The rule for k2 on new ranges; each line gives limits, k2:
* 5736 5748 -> 0.04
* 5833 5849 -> 0.04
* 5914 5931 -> 0.04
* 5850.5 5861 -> 0.02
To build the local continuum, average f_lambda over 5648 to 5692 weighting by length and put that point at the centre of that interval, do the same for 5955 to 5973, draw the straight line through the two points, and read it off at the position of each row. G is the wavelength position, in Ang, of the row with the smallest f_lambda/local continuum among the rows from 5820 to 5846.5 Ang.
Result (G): 5820.29 Ang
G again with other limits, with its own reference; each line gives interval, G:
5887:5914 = 5890.40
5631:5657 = 5656.46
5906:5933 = 5913.50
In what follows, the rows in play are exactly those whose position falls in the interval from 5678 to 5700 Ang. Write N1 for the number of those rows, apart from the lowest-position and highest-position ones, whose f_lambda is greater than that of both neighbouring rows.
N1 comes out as 2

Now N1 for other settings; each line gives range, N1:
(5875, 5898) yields 2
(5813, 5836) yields 2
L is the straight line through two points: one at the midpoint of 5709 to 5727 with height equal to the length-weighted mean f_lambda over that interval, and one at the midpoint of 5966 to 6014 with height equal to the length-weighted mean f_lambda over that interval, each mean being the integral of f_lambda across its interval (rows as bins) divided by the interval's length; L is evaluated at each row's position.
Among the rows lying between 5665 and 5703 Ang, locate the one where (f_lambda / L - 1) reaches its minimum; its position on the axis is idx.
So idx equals 5700.92 Ang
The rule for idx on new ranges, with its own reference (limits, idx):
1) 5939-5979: 5954.49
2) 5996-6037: 6006.82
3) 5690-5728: 5710.11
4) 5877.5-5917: 5890.40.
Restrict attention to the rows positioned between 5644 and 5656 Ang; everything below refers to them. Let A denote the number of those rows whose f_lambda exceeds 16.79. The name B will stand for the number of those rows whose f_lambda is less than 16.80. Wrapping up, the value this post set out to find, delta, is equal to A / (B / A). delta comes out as 64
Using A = 8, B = 1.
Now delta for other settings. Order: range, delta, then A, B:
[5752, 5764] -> 3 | 4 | 5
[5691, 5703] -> 12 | 6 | 3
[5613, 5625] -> 3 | 4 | 5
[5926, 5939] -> 12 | 6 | 3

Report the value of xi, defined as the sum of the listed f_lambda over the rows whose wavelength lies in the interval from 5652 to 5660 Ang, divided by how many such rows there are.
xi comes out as 16.4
